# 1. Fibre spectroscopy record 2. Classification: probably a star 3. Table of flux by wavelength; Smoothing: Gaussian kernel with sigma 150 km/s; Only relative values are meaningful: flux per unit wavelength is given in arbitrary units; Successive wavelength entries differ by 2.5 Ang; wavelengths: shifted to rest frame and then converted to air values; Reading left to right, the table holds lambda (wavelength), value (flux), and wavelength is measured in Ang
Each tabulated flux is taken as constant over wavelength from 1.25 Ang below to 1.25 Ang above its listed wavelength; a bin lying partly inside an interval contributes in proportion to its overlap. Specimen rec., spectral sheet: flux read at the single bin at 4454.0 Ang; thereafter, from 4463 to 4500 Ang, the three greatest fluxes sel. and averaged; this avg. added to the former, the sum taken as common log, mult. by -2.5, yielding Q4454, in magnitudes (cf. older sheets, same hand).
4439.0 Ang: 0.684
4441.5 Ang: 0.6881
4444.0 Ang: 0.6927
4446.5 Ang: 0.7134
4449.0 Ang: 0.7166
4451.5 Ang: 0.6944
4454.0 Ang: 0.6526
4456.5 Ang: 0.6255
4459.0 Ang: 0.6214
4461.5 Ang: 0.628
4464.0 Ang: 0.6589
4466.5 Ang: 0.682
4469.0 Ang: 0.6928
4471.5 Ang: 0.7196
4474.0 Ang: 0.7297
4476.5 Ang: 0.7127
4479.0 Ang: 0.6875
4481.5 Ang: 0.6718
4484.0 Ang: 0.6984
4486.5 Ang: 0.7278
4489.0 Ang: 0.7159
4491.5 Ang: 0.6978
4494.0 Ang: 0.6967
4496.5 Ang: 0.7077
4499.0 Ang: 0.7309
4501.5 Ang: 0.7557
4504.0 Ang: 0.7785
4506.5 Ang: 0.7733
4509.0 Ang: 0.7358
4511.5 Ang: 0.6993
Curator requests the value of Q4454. -0.351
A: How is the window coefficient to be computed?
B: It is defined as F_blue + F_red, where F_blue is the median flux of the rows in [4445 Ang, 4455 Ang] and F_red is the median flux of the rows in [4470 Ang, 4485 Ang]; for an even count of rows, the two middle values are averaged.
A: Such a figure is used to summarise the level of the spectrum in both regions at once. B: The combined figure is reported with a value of 1.41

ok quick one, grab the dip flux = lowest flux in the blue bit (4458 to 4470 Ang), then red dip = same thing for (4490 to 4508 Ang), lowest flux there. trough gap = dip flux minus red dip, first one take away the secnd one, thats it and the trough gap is -0.08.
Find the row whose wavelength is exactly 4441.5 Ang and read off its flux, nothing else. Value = 0.6881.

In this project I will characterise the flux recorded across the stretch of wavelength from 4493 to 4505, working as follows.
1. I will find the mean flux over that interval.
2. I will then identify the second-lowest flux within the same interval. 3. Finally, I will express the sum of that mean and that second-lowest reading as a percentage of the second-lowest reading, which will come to 204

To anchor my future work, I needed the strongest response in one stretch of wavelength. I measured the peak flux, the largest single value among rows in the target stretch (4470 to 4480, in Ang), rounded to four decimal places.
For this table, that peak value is 0.7297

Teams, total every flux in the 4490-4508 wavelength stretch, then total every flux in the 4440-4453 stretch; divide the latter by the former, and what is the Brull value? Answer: 0.68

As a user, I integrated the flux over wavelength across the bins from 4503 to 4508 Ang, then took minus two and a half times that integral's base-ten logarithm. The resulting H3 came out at -1.47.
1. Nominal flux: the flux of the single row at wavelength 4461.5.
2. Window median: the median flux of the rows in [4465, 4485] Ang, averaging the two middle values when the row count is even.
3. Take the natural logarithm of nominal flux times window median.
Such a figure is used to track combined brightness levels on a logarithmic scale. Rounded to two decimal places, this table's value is -0.83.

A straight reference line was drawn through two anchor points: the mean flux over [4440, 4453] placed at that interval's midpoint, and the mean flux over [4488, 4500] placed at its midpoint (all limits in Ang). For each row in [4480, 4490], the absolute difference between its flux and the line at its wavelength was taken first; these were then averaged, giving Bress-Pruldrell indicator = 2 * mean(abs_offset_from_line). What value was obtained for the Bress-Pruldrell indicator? 0.036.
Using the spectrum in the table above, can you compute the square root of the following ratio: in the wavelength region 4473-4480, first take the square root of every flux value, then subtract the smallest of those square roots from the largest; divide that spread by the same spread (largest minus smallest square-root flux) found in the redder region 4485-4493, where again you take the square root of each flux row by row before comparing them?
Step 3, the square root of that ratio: 1.2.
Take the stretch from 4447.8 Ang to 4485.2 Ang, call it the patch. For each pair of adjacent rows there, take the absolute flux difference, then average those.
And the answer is 0.0206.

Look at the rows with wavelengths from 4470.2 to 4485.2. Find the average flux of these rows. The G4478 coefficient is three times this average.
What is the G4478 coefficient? 2.11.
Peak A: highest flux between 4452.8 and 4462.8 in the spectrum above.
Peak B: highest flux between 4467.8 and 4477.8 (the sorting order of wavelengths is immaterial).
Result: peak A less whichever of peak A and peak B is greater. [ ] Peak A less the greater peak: -0.077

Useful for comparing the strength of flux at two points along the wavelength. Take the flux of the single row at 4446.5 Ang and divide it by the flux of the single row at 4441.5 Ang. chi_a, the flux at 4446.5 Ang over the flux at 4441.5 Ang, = 1.04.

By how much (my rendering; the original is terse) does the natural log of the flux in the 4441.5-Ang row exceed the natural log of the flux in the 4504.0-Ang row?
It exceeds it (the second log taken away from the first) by -0.12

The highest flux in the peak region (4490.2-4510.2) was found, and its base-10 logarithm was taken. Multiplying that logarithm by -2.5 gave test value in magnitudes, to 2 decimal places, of 0.27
